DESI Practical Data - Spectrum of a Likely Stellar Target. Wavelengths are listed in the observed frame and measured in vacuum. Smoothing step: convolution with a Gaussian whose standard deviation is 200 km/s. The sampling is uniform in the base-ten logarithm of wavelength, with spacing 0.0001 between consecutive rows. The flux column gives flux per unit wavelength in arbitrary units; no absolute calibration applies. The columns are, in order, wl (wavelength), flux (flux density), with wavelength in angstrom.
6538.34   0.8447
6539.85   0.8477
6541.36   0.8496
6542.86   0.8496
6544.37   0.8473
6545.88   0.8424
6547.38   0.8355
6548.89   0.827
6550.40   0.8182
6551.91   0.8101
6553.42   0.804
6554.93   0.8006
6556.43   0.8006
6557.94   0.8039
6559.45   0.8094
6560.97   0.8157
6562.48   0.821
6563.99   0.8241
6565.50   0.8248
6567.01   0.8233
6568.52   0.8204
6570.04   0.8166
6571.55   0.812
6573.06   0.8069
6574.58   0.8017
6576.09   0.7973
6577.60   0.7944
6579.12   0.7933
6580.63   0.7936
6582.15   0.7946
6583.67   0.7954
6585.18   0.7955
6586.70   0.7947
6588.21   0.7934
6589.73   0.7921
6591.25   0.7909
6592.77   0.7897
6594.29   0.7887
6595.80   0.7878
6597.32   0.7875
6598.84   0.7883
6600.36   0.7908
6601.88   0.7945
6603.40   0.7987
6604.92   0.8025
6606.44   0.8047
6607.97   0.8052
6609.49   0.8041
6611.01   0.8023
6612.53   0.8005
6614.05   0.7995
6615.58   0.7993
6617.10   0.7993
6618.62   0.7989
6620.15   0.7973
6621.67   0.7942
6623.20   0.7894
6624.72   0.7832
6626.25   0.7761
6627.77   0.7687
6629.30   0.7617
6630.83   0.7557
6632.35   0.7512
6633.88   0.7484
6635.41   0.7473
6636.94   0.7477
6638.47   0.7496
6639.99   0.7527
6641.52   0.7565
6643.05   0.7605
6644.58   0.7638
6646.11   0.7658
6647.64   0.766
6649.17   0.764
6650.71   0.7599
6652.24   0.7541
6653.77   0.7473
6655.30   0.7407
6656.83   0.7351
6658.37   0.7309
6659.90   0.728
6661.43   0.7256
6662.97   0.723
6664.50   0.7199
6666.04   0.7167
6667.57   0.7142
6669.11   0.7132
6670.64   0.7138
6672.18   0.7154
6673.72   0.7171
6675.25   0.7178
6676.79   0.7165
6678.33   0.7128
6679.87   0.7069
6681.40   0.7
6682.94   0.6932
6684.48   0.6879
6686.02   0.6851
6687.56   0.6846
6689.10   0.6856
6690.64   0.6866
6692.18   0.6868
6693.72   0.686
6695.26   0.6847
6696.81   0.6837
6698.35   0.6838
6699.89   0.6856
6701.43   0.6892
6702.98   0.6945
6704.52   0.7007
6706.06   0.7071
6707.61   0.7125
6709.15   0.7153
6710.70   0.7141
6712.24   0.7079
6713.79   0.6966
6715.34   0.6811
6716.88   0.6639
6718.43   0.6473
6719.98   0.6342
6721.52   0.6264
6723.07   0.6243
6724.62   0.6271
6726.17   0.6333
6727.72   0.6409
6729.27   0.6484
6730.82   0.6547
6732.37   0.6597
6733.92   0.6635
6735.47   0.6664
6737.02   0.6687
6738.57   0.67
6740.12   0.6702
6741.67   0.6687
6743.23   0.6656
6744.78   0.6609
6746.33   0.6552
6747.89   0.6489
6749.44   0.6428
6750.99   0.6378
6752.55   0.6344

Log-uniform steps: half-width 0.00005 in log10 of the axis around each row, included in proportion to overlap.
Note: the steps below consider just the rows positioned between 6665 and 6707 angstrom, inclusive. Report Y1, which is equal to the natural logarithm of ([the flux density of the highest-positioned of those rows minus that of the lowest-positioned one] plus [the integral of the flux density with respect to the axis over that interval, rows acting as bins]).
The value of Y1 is 3.38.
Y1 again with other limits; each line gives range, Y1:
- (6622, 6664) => 3.45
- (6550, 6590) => 3.47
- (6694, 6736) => 3.34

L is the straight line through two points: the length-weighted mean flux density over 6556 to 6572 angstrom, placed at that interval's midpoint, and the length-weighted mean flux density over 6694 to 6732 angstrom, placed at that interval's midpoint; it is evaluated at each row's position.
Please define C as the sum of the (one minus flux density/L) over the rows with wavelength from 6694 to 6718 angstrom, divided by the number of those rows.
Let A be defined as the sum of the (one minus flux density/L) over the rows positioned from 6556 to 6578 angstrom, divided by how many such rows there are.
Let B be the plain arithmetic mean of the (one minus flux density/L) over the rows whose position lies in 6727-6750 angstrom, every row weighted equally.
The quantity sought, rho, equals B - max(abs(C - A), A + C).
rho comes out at -0.040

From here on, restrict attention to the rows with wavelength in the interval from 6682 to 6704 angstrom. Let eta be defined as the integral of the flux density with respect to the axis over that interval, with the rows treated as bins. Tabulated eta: 15.1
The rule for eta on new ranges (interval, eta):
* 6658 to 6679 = 15.1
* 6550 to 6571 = 17.1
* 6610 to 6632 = 17.3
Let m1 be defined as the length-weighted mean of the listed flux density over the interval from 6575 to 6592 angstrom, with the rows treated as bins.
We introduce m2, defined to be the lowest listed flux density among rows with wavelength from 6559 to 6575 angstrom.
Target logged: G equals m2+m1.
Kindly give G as 1.60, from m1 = 0.79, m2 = 0.8017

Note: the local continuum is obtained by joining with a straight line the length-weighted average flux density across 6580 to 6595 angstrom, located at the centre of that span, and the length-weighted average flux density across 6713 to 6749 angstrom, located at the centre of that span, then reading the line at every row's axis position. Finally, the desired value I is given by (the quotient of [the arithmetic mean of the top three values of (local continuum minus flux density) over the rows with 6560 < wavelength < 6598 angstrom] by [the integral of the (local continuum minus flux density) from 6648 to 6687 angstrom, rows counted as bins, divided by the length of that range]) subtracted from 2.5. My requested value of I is 3.7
